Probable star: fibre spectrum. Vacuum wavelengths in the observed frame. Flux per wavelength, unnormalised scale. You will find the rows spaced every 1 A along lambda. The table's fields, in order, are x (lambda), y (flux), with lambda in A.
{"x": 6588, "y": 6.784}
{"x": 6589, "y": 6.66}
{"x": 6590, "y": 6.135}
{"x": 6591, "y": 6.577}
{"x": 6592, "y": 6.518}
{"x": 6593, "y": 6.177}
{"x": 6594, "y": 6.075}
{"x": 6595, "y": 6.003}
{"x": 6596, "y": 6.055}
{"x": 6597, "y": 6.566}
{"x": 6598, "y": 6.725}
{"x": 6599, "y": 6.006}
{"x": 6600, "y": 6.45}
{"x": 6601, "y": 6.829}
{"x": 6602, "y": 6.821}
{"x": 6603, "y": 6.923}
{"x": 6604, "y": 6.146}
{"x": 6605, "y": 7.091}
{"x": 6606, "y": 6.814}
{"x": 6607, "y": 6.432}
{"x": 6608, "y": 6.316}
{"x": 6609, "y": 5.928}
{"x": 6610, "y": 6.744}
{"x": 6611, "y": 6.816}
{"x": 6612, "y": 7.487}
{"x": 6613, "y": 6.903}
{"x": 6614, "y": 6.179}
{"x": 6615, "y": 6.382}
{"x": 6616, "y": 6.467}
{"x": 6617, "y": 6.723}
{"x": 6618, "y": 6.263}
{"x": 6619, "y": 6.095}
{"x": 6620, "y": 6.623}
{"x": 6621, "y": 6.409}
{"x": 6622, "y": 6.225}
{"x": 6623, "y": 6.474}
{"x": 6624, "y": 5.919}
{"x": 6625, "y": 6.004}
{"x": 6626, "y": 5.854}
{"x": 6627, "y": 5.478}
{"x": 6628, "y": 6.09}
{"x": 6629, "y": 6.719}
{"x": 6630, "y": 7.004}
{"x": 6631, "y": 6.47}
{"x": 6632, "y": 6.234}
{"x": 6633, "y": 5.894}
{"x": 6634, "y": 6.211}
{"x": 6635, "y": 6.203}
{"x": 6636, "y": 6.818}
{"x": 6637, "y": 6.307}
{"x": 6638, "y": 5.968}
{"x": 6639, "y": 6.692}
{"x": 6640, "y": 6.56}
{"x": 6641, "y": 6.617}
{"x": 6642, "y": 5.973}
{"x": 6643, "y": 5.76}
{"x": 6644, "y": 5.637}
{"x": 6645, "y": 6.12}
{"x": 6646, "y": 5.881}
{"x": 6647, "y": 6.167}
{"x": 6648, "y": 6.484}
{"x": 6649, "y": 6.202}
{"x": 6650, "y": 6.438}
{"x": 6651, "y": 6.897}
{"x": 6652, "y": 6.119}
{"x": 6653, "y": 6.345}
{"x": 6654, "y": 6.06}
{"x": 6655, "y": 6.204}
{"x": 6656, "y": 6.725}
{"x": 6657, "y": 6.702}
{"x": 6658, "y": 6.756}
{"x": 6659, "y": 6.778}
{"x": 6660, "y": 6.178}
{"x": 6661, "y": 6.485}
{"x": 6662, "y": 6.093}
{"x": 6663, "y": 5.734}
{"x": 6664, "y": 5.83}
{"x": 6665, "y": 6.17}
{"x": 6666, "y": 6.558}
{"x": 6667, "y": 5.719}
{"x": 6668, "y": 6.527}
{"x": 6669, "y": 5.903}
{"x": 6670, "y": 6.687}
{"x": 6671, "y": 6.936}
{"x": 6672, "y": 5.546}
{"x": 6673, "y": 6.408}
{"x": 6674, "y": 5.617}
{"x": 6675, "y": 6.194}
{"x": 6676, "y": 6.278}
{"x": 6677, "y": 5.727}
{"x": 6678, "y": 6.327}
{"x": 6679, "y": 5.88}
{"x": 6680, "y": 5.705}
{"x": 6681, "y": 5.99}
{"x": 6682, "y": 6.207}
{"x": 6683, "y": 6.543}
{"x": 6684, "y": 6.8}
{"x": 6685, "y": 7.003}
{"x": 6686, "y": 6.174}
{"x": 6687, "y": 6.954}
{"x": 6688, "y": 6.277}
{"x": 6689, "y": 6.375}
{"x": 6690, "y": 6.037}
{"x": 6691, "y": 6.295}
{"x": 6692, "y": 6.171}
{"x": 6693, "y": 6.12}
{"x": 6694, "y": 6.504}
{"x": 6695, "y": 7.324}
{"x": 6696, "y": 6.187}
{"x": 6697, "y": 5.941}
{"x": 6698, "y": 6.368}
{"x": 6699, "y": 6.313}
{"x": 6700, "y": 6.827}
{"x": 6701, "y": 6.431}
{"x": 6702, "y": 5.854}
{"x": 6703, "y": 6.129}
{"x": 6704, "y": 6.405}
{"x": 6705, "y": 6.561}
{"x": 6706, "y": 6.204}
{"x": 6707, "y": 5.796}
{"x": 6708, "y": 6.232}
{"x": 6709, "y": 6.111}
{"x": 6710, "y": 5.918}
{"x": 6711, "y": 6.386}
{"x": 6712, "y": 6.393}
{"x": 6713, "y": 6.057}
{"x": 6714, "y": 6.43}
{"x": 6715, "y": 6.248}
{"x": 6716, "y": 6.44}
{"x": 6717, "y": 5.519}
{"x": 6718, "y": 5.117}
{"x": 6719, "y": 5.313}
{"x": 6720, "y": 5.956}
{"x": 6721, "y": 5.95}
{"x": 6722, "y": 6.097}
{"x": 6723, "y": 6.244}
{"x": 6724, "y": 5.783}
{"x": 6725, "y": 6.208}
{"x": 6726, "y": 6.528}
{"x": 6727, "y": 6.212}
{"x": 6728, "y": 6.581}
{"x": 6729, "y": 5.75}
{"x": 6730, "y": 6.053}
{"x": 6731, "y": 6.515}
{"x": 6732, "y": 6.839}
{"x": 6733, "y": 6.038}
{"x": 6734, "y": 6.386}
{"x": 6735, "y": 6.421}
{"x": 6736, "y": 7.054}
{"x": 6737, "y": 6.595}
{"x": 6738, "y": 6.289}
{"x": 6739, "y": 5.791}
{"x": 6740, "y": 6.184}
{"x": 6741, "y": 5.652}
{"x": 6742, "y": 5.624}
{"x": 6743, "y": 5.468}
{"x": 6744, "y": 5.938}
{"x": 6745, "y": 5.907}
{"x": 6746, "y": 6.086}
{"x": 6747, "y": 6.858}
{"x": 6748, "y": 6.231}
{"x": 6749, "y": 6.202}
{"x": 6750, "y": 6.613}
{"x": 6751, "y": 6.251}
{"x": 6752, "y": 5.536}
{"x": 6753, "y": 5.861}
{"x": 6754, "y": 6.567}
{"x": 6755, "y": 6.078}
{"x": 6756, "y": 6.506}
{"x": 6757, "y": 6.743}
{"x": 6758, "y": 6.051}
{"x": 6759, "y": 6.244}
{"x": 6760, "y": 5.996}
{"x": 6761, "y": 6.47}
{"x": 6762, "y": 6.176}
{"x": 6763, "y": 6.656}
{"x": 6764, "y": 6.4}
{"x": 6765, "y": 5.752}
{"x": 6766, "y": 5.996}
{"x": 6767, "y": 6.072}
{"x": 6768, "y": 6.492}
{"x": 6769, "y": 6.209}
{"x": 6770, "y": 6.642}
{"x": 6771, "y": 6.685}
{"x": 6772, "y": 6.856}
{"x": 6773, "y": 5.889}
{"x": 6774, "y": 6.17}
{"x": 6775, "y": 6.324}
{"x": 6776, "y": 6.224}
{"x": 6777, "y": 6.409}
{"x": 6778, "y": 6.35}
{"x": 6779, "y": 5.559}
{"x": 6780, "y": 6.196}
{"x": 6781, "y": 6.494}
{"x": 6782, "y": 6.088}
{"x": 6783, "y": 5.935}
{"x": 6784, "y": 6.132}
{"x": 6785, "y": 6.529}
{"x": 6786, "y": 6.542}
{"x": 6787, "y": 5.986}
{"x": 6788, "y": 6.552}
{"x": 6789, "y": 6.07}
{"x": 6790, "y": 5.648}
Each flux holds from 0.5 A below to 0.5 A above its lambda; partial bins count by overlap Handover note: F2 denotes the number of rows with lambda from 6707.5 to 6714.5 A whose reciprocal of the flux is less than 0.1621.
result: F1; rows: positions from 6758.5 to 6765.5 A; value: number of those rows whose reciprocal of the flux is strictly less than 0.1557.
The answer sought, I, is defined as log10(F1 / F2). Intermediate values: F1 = 2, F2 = 4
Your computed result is -0.3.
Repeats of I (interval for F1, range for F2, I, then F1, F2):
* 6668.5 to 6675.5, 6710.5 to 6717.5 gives -0.4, 2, 5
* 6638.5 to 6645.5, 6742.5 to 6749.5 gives 0.0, 3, 3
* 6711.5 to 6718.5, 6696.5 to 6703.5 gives -0.3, 2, 4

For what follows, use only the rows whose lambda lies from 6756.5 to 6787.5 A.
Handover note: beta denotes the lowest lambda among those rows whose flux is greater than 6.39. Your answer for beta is 6757 A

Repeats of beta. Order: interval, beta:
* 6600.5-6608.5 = 6601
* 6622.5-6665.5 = 6623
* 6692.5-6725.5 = 6694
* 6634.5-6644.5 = 6636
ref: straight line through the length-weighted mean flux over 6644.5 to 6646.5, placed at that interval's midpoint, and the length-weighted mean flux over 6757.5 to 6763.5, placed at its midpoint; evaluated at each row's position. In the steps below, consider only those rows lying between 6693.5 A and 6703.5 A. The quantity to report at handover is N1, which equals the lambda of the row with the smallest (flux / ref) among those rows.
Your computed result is 6702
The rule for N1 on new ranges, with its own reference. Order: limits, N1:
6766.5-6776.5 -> 6773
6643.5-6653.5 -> 6644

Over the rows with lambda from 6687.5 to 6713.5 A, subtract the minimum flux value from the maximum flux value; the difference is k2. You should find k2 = 1.53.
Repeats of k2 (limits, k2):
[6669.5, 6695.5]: 1.78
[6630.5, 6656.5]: 1.26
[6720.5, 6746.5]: 1.59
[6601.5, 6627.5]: 2.01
